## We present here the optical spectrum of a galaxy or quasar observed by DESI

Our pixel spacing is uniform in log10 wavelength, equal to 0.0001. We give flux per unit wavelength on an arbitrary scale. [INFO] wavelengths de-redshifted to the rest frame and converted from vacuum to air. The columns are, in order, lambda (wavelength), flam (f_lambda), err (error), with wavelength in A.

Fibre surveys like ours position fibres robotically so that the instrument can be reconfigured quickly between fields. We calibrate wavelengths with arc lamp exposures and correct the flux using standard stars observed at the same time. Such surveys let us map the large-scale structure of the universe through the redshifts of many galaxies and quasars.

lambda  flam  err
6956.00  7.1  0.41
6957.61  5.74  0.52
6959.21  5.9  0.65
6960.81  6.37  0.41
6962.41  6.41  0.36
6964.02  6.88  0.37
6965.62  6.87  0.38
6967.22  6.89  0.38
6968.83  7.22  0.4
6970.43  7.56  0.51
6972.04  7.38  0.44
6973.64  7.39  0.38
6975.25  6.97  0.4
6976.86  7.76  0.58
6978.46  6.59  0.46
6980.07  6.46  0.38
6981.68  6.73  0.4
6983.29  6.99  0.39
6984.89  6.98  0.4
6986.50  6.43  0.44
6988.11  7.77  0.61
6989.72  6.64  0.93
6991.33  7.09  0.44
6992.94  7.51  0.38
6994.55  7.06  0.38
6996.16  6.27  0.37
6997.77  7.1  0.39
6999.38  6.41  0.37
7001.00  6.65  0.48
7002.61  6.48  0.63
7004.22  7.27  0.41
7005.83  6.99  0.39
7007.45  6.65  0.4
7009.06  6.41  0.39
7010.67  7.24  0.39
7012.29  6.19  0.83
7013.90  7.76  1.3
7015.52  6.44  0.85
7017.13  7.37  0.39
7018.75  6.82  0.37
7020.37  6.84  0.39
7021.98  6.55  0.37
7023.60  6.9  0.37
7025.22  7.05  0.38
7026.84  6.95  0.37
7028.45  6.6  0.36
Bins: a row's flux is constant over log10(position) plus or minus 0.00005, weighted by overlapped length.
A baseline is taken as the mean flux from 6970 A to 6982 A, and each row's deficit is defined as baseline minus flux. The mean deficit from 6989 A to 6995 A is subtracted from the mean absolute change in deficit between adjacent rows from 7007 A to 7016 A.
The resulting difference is 1.0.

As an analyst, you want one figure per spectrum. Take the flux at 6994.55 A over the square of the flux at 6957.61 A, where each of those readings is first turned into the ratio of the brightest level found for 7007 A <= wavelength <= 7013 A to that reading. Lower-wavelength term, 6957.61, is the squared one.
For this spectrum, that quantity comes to 0.64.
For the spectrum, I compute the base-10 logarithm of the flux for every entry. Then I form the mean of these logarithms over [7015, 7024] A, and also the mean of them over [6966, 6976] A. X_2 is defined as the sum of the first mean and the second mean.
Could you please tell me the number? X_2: 1.69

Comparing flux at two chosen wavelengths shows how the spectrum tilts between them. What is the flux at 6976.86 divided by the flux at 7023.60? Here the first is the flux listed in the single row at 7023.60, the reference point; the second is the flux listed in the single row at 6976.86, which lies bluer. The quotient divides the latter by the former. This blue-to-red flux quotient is 1.12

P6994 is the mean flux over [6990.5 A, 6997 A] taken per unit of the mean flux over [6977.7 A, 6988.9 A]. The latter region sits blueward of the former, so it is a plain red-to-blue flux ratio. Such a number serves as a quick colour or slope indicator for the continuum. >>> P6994 1.02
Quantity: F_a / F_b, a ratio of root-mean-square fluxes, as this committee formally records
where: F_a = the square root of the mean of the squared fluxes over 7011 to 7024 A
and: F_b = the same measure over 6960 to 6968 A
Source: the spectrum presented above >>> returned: 1.03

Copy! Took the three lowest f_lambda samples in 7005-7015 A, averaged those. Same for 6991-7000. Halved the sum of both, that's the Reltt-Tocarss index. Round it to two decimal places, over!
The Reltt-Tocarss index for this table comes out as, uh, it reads 6.50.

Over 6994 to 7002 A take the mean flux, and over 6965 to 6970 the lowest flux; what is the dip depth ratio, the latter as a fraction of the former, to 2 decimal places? 1.03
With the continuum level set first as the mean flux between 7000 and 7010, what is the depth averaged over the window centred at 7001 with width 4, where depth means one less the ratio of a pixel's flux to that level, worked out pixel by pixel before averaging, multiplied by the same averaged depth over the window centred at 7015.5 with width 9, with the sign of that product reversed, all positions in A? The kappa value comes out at 0.0009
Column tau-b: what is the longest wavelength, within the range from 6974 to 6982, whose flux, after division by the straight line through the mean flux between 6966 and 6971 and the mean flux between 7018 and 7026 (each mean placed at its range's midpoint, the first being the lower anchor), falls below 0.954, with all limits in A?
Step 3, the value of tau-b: 6981.68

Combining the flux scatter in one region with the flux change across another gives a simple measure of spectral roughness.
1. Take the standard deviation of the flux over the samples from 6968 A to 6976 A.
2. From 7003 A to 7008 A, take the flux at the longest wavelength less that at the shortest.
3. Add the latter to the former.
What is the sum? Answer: -0.4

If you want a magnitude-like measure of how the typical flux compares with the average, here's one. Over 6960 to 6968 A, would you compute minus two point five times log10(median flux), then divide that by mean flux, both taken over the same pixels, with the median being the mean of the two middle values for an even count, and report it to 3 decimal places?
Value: -0.313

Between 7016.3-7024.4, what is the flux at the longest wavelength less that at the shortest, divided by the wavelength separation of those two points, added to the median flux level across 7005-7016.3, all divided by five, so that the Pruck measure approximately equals 1.32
